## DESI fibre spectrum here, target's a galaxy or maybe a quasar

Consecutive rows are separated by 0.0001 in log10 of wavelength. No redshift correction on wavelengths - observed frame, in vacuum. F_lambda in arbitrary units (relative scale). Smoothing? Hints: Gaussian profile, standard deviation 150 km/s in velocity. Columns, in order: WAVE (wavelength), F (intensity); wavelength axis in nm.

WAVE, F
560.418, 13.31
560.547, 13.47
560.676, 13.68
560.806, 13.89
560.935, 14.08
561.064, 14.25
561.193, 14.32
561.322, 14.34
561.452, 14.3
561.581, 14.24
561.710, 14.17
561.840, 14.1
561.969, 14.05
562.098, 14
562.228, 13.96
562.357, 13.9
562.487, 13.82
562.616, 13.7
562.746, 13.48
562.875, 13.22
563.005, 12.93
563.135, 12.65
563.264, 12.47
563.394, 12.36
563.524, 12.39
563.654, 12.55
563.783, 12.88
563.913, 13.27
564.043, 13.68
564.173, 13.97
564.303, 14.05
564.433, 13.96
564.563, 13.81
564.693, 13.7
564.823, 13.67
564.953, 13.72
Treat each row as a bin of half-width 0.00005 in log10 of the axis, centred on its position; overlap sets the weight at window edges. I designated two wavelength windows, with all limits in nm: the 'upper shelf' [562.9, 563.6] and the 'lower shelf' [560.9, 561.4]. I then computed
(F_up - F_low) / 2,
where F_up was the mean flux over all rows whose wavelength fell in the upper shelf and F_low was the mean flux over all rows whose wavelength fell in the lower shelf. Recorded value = -0.84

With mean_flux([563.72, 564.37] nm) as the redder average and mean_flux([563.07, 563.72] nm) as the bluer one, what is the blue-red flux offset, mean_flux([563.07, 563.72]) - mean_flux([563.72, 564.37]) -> -1.1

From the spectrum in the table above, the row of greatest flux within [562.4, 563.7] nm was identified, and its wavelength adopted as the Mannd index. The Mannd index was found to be 562.487 nm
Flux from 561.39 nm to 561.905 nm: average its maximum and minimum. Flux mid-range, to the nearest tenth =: 14.2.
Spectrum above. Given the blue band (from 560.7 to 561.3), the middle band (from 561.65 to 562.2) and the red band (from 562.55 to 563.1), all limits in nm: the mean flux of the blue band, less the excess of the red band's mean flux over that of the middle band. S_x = 14.9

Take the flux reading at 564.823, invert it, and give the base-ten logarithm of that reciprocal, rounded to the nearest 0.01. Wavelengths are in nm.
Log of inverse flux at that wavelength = -1.14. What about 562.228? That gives -1.14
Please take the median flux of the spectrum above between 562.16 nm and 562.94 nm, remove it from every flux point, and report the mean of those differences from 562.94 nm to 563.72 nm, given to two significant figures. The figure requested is -1.2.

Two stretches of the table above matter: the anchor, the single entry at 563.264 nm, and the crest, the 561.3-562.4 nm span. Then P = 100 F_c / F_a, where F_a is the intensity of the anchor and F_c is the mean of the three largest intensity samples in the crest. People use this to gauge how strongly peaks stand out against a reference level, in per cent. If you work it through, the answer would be 115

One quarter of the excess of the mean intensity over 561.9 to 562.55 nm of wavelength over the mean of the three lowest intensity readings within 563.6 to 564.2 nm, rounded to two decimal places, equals 0.26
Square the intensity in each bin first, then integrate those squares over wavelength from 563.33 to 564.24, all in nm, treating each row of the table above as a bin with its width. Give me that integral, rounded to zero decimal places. 154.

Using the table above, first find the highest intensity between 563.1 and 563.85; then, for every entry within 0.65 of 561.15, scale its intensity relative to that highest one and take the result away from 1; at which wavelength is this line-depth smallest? 561.322 nm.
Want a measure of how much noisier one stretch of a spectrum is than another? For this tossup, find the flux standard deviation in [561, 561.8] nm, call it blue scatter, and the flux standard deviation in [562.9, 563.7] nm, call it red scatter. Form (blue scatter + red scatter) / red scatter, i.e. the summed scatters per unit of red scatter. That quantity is 1.30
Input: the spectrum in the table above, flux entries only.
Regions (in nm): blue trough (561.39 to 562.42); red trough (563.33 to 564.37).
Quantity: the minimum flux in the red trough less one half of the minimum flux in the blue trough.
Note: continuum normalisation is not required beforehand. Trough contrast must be 5.41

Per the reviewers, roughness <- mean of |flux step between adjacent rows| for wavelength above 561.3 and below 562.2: 0.057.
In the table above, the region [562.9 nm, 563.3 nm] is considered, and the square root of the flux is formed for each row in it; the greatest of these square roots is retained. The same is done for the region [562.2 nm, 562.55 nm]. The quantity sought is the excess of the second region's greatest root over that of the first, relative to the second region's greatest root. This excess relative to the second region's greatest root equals 0.038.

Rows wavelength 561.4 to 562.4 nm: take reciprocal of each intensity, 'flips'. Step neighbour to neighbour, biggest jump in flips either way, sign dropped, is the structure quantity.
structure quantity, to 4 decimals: 0.0004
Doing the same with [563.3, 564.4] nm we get 0.0023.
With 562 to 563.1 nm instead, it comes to 0.0017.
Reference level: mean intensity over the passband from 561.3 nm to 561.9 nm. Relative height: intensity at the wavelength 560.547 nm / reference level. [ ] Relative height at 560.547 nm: 0.95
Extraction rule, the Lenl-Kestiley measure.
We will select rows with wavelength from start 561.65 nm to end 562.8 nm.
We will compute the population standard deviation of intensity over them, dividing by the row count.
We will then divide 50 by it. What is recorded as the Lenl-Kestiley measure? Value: 246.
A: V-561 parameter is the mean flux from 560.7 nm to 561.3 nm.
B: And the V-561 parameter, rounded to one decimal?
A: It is 14.1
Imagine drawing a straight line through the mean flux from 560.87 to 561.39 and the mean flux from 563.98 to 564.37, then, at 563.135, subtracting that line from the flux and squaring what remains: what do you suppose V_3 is 1.9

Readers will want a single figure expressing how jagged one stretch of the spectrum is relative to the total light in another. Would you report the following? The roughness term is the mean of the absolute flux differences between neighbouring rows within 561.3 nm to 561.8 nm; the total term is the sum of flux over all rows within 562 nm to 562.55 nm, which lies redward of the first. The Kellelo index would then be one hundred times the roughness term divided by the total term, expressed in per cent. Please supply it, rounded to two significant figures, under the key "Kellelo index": 0.10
